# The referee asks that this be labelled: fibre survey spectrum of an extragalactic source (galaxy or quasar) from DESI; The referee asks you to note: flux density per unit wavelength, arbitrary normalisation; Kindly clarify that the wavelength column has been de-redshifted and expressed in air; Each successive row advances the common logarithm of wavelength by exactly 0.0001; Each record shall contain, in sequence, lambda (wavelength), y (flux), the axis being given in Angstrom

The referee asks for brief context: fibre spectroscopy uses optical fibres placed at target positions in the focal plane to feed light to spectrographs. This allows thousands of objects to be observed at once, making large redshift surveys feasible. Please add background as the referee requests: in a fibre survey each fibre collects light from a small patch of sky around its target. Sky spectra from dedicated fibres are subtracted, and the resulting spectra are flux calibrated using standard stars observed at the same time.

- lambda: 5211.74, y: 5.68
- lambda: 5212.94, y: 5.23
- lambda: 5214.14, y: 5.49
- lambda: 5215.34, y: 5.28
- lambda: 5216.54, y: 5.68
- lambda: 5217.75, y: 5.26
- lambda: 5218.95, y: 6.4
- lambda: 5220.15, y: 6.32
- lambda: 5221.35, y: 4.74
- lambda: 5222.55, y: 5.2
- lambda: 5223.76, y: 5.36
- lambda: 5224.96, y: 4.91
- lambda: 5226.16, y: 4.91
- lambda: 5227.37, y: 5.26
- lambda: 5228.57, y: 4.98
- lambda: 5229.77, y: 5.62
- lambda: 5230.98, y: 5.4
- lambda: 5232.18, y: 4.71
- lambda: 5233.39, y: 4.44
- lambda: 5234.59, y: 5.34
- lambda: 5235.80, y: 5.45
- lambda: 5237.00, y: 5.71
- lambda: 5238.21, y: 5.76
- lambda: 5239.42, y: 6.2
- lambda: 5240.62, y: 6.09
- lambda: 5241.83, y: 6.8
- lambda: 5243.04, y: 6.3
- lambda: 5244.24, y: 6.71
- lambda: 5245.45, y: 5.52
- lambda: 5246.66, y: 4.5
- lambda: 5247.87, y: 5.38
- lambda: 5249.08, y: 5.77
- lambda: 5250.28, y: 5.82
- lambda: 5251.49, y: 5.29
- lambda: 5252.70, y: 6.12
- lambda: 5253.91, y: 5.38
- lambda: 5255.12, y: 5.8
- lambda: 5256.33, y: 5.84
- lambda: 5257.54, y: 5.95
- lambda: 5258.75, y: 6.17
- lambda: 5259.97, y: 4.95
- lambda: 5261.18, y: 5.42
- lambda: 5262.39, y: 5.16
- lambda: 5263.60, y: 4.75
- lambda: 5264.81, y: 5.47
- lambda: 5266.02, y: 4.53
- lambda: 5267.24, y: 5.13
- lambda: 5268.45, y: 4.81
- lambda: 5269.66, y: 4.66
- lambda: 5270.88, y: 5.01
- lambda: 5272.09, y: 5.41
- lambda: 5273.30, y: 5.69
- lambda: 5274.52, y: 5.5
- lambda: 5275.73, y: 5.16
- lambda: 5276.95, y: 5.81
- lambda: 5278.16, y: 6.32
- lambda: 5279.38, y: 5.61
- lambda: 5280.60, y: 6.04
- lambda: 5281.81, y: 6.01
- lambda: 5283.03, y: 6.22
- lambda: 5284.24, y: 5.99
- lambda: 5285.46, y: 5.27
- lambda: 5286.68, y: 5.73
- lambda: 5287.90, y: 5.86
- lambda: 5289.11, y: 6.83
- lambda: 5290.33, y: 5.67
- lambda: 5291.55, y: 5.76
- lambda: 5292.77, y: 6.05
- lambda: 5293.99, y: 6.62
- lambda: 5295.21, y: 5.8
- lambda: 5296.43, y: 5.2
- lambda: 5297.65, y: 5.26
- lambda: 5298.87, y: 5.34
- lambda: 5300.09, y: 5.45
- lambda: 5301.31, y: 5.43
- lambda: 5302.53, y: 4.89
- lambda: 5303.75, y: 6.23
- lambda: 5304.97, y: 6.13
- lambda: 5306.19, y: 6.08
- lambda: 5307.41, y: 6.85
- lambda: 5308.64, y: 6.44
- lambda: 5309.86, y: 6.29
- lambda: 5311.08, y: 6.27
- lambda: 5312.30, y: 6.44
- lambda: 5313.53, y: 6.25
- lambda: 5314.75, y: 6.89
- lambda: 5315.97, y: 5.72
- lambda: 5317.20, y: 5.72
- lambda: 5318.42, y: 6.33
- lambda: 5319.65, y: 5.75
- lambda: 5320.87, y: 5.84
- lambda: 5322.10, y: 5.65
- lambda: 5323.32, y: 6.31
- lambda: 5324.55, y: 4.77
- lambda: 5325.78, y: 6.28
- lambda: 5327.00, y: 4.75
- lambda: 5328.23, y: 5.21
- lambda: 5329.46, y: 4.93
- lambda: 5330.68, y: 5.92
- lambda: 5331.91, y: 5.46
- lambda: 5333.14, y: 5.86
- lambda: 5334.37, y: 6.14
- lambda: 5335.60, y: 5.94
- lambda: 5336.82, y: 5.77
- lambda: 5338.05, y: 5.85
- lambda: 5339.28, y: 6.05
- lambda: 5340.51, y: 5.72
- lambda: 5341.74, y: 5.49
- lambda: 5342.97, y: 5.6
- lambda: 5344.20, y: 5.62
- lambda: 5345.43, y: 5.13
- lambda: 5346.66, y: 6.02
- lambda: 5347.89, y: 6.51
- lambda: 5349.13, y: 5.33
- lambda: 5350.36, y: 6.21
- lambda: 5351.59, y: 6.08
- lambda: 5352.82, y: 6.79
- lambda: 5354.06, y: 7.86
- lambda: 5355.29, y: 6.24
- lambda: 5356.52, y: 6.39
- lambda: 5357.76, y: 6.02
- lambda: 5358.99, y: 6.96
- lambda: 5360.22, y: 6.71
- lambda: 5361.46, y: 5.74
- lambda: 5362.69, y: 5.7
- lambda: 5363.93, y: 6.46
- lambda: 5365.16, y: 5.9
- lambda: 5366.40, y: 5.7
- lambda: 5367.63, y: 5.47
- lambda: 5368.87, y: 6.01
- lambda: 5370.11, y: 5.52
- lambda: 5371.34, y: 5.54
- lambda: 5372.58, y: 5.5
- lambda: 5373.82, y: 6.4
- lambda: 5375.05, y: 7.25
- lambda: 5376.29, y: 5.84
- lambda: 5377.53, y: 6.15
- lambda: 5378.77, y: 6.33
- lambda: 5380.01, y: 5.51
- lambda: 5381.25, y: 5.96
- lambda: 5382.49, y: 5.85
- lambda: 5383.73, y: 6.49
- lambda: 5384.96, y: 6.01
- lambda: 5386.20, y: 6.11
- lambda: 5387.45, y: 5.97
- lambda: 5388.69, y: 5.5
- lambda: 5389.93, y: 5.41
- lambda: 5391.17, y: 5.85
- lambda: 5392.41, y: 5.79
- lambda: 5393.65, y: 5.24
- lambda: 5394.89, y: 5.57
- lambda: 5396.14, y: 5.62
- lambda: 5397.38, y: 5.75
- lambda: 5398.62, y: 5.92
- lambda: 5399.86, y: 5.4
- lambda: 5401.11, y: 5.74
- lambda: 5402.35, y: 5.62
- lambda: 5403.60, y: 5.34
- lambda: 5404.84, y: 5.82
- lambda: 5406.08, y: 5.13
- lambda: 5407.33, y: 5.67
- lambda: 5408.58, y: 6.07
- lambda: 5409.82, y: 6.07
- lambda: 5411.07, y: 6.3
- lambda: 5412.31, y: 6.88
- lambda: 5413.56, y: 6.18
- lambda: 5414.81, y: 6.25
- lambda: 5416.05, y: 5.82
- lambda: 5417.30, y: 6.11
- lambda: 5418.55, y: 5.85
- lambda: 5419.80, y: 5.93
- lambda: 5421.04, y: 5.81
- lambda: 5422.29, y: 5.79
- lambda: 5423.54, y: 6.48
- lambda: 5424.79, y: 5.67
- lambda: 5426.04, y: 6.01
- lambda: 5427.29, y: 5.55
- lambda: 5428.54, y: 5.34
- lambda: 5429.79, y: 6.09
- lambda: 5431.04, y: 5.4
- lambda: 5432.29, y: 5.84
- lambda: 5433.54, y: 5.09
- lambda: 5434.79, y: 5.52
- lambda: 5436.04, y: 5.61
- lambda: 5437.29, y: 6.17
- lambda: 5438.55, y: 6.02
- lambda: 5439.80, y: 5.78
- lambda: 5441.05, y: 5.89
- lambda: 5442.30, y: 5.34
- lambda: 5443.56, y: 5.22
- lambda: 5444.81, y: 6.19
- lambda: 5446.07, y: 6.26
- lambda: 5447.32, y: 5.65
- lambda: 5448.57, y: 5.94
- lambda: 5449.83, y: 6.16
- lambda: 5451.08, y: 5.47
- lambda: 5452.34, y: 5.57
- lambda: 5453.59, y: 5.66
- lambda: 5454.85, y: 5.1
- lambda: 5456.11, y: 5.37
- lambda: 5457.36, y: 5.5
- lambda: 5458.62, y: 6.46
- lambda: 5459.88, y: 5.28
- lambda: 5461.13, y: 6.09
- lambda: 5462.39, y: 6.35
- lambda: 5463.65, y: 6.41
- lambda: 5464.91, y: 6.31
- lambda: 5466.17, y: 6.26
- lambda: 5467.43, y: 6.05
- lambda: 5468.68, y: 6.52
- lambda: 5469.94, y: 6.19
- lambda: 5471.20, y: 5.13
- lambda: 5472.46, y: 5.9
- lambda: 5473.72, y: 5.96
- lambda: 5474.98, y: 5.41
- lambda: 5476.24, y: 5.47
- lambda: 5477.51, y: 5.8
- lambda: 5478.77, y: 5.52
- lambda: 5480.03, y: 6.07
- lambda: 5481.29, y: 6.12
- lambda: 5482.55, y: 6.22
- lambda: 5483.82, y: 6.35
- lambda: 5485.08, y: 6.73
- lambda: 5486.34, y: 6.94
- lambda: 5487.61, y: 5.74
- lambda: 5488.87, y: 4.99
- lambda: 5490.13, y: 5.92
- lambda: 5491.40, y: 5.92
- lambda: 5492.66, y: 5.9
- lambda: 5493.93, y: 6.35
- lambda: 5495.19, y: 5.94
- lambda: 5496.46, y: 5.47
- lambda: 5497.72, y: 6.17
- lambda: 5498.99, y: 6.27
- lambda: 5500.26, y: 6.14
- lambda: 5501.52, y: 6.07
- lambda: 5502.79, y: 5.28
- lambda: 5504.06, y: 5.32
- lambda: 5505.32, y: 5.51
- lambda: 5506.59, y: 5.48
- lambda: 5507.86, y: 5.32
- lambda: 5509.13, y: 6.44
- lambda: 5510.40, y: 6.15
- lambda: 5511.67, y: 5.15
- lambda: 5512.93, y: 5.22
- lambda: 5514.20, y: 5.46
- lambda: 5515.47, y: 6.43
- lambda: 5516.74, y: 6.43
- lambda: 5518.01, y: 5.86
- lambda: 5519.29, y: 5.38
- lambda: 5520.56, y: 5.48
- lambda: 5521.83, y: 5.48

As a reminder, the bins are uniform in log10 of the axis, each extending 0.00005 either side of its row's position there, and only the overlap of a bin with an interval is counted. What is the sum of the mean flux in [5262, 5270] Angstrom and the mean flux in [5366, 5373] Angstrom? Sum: 10.6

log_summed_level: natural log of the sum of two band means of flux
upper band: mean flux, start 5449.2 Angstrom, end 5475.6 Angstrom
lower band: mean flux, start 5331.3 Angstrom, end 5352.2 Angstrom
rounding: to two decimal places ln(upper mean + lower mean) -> 2.46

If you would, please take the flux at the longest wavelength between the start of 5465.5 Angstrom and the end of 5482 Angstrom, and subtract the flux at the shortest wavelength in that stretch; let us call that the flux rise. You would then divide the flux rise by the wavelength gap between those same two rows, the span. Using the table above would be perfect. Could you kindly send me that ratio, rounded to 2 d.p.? -0.01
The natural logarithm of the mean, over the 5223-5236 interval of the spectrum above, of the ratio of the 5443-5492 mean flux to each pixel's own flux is 0.15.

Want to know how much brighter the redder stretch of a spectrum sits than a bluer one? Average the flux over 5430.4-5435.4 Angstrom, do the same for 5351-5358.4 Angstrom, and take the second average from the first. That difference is -1.1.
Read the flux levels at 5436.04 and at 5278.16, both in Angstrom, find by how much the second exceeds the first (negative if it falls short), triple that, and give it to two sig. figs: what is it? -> 2.1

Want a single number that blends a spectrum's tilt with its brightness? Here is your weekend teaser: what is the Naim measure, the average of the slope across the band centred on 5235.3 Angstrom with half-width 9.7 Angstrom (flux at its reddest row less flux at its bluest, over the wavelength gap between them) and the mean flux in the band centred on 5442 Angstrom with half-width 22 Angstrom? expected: 2.94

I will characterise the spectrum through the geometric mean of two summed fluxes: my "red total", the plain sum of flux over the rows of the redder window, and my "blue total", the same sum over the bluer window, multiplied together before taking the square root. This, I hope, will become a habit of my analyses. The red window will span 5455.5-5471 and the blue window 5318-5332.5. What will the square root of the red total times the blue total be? 69.9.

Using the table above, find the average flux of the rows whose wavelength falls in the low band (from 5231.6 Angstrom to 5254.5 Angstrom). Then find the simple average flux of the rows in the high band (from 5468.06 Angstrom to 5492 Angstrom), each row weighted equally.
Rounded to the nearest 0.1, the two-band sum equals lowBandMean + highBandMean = 11.6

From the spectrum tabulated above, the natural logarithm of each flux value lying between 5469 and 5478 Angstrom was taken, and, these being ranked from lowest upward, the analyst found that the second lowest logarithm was 1.69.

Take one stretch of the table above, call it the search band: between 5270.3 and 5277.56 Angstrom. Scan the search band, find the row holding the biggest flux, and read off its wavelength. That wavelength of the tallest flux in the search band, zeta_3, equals 5276.95 Angstrom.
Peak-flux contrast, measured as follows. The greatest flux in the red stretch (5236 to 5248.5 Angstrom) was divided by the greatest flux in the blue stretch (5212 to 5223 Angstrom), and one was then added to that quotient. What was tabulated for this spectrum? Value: 2.06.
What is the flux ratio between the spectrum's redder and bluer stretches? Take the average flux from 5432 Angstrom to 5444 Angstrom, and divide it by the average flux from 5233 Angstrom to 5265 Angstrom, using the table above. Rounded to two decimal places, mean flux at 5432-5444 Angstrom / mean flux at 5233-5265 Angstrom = 1.00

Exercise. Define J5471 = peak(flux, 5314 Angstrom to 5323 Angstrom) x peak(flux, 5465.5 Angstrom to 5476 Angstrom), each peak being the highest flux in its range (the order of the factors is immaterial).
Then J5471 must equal 44.9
